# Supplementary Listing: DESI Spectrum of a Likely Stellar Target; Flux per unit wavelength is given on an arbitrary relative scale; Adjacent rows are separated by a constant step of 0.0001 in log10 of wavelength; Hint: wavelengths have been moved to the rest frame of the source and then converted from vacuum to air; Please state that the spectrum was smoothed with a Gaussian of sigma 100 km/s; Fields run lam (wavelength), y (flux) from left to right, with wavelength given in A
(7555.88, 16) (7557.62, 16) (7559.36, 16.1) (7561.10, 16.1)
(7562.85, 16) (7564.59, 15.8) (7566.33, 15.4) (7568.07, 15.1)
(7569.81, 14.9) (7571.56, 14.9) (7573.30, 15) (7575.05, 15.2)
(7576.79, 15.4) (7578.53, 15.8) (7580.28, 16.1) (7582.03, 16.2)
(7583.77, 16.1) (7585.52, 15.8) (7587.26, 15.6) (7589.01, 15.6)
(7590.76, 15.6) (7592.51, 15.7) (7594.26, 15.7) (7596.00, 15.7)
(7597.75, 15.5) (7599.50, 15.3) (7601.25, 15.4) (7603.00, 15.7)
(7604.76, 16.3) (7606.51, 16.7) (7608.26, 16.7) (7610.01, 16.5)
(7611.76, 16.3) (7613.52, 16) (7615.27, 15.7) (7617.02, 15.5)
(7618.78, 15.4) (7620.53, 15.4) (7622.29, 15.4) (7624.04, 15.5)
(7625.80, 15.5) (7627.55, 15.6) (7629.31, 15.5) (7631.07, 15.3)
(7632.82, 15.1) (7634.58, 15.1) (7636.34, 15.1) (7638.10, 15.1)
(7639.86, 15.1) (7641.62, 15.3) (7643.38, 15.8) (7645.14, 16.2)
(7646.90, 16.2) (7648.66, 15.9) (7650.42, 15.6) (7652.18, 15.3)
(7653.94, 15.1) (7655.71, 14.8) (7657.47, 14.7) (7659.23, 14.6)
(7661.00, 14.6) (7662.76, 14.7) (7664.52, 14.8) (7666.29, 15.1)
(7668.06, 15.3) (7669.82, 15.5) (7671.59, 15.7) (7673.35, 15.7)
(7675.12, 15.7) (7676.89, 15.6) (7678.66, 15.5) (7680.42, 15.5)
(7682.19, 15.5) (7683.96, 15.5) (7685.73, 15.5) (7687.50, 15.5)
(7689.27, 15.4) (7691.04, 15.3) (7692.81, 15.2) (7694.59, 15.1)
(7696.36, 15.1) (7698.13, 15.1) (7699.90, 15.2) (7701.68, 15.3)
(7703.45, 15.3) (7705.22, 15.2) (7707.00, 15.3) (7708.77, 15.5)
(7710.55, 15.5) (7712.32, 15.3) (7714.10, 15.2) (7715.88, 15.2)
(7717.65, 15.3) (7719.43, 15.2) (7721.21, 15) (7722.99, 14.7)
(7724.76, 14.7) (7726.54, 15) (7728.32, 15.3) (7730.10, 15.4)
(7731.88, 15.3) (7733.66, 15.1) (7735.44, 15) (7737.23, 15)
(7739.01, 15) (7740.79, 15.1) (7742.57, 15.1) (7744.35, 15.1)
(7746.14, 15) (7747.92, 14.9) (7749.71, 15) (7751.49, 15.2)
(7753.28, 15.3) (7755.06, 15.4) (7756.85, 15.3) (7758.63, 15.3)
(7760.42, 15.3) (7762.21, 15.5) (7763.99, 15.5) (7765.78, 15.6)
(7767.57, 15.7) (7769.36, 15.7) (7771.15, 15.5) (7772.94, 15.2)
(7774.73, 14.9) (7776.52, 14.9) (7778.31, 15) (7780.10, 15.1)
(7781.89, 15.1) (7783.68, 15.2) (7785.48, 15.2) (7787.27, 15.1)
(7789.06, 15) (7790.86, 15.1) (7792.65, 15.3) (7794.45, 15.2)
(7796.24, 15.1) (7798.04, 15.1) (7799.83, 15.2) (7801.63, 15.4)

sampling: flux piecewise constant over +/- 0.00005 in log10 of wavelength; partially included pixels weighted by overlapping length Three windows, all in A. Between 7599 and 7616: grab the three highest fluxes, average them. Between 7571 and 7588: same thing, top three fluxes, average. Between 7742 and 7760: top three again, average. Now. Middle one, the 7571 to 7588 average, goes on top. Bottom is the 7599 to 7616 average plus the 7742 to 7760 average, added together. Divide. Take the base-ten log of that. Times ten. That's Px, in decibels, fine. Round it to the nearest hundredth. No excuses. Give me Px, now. -2.97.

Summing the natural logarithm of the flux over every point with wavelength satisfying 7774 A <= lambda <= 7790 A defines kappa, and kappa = 24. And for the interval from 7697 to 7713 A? 25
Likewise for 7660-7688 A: 44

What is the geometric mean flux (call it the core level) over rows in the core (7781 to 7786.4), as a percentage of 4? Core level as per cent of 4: 379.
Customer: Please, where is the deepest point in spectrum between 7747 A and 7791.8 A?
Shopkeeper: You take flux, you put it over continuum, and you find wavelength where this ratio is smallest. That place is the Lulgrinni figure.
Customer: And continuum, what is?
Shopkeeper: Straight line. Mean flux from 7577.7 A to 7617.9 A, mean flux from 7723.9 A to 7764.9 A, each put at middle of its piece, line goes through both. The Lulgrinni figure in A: 7747.92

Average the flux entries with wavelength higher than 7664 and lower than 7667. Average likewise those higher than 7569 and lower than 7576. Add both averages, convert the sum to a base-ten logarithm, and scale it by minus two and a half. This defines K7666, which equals -3.69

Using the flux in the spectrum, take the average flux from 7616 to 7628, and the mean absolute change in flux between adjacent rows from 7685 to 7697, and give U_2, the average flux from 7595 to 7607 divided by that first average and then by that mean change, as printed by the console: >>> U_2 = 15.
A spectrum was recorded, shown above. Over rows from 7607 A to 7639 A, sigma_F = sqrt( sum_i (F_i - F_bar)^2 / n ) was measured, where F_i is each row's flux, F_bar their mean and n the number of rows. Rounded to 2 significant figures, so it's 0.47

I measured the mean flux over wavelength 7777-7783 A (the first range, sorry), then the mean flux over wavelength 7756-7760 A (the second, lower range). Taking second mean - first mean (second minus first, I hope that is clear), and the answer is 0.2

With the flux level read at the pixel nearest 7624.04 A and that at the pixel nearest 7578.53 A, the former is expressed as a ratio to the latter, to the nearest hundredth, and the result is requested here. 0.98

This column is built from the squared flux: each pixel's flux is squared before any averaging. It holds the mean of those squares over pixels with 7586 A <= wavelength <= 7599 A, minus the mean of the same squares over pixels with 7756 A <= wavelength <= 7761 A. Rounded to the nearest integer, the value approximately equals 10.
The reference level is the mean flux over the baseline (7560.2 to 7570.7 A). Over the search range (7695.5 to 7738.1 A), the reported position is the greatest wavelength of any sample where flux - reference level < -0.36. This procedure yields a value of 7737.23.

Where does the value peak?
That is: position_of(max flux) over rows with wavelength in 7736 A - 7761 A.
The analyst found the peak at 7755.06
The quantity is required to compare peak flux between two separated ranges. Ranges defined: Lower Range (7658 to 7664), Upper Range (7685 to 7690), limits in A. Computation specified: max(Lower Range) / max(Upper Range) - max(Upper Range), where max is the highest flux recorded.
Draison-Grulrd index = -14.6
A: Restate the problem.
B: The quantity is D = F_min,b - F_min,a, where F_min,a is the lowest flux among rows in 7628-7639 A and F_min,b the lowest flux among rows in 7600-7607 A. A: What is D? 0.3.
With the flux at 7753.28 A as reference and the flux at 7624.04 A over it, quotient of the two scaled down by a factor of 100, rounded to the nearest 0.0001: 0.0101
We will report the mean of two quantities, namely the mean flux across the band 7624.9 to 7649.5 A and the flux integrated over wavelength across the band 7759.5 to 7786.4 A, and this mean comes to 213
